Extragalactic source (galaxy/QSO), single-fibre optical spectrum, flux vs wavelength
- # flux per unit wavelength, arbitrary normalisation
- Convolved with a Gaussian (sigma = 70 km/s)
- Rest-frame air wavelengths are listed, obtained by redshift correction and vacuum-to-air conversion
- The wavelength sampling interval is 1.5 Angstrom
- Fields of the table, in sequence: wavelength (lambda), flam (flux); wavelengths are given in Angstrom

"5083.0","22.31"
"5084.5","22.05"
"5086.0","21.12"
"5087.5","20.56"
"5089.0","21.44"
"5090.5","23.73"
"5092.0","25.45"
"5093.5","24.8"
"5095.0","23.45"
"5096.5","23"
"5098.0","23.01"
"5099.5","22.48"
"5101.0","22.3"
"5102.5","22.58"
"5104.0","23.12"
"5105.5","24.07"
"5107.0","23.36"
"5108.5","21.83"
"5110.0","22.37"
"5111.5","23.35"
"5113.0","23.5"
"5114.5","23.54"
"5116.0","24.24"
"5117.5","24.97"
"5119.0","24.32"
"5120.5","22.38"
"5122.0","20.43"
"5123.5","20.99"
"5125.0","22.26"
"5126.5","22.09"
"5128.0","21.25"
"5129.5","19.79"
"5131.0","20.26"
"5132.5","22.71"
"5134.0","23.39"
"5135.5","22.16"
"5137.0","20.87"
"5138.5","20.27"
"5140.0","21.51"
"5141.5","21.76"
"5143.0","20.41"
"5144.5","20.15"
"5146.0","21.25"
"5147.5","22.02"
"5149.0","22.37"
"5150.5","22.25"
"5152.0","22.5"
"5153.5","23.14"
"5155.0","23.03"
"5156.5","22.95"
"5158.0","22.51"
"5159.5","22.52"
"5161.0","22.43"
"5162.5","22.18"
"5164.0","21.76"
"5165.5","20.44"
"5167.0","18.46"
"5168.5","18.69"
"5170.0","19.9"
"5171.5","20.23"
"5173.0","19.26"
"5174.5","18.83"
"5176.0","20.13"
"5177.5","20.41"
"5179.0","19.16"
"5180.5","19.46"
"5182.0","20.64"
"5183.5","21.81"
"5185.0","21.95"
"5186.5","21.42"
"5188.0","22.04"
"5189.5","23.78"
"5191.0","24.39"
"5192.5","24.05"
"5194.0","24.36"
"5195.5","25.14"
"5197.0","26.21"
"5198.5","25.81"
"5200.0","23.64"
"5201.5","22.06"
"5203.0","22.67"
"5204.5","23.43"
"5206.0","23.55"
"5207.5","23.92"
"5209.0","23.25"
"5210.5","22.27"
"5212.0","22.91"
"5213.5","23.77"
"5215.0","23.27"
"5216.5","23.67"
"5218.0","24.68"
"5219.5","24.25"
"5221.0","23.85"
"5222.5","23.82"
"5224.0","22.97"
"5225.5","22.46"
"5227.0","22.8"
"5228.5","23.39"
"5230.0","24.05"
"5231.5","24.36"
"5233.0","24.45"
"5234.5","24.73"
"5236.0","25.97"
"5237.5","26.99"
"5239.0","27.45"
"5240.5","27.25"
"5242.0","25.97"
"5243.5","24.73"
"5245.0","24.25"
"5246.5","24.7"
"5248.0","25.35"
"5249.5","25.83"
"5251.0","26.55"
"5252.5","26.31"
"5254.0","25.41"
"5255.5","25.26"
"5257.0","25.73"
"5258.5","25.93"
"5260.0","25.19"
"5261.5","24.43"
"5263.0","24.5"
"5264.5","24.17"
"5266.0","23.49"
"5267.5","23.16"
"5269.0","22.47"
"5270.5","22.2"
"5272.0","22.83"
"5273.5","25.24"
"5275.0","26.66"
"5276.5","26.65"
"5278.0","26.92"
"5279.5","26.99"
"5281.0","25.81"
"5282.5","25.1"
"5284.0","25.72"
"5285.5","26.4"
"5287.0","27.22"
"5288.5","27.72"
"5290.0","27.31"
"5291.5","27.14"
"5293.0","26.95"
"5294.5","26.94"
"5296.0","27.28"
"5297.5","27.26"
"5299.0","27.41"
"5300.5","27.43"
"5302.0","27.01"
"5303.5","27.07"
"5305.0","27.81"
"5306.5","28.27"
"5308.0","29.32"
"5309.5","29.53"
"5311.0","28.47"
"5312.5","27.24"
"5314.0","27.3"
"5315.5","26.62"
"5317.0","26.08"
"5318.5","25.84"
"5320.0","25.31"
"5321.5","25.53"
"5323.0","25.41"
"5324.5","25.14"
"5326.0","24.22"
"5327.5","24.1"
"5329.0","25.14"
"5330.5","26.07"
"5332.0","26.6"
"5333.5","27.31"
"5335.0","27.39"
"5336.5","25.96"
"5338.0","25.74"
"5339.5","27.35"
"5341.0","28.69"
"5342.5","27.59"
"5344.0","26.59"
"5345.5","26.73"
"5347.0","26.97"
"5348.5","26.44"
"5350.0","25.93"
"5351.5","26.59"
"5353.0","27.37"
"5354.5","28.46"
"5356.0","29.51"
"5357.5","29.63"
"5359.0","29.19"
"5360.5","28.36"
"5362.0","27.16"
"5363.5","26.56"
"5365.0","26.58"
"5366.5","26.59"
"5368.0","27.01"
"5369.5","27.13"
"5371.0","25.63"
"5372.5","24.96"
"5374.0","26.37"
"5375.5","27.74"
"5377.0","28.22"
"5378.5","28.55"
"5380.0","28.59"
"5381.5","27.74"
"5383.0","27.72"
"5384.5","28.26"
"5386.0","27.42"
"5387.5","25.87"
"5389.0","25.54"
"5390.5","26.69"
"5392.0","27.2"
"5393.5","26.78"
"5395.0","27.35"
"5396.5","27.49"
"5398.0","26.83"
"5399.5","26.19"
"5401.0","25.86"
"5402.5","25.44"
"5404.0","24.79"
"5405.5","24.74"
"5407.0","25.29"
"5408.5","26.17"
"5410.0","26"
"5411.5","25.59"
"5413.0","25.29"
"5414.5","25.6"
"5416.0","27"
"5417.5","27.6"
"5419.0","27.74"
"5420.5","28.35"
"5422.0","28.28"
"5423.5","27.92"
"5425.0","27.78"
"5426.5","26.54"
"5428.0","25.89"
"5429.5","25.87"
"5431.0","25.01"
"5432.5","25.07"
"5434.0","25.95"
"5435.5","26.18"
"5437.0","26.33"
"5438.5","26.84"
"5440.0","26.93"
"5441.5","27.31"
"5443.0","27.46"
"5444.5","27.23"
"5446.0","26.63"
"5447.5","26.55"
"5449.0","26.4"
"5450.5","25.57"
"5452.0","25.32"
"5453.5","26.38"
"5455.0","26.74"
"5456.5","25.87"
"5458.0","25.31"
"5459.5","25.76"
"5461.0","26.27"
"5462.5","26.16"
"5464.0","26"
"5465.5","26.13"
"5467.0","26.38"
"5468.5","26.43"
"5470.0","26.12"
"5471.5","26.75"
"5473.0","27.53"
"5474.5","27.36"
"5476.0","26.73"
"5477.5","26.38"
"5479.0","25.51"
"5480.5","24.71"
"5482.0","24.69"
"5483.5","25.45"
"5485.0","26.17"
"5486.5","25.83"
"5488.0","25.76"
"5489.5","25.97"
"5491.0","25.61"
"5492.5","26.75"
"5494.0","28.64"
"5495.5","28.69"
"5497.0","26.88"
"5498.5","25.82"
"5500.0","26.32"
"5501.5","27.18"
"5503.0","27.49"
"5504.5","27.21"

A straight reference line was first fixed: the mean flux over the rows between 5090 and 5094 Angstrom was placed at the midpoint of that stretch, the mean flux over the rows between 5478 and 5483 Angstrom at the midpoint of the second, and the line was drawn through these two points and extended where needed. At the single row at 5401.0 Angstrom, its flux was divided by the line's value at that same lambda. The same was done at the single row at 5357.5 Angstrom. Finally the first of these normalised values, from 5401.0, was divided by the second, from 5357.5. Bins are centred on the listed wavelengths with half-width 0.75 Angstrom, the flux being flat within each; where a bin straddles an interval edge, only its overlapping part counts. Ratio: 0.87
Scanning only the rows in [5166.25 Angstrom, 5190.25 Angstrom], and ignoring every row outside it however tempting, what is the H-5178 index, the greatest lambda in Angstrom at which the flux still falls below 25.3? 5189.5 Angstrom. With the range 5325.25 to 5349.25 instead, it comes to 5329.0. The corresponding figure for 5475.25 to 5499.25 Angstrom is 5482.0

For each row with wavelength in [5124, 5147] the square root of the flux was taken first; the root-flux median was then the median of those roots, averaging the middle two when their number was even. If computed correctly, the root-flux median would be 4.61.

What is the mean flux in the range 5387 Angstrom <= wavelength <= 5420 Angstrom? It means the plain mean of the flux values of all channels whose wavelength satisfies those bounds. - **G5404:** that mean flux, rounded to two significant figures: 26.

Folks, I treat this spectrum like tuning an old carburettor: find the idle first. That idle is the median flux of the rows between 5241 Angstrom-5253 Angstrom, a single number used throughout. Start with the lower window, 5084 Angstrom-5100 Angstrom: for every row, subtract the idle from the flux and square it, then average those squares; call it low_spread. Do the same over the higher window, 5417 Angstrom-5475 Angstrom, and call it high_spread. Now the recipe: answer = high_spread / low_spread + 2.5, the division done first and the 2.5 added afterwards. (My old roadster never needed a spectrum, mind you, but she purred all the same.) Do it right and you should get 2.67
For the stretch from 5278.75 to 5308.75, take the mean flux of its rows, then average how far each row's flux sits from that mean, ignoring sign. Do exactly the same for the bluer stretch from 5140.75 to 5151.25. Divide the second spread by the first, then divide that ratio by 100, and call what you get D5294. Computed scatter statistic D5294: 0.012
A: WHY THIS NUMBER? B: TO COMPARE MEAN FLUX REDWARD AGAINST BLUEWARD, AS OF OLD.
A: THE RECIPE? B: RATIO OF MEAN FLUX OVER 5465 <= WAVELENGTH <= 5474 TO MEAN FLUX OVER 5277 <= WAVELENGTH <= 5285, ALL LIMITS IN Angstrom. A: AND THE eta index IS 1.02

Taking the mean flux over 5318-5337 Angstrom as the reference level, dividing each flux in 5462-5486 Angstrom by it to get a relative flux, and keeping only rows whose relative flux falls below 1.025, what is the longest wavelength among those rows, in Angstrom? 5485.0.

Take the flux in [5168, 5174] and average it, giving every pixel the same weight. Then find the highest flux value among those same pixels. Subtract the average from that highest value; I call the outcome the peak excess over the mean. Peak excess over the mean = 0.7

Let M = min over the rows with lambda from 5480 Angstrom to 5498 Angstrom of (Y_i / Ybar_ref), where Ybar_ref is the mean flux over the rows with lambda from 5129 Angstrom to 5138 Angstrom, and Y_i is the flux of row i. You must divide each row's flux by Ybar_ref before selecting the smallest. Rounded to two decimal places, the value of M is 1.15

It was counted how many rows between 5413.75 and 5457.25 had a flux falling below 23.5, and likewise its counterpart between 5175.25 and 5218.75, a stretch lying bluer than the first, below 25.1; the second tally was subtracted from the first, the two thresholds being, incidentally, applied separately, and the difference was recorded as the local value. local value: -26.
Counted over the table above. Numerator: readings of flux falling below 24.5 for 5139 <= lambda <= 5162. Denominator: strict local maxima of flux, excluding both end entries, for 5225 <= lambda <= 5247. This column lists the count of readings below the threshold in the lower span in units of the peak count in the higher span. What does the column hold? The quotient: 15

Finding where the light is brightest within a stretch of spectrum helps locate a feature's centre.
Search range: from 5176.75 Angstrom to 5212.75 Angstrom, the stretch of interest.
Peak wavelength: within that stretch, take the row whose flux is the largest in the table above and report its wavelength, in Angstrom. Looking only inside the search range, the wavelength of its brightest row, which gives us 5197.0 Angstrom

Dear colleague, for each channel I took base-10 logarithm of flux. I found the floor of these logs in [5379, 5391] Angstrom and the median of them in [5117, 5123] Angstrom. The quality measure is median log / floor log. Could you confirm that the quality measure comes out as 0.97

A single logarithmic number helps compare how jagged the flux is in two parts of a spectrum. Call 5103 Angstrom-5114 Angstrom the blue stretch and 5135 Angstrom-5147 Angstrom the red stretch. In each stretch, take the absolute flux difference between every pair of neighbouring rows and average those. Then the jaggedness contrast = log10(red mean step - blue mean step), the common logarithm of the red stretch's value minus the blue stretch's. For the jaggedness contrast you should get -1.2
